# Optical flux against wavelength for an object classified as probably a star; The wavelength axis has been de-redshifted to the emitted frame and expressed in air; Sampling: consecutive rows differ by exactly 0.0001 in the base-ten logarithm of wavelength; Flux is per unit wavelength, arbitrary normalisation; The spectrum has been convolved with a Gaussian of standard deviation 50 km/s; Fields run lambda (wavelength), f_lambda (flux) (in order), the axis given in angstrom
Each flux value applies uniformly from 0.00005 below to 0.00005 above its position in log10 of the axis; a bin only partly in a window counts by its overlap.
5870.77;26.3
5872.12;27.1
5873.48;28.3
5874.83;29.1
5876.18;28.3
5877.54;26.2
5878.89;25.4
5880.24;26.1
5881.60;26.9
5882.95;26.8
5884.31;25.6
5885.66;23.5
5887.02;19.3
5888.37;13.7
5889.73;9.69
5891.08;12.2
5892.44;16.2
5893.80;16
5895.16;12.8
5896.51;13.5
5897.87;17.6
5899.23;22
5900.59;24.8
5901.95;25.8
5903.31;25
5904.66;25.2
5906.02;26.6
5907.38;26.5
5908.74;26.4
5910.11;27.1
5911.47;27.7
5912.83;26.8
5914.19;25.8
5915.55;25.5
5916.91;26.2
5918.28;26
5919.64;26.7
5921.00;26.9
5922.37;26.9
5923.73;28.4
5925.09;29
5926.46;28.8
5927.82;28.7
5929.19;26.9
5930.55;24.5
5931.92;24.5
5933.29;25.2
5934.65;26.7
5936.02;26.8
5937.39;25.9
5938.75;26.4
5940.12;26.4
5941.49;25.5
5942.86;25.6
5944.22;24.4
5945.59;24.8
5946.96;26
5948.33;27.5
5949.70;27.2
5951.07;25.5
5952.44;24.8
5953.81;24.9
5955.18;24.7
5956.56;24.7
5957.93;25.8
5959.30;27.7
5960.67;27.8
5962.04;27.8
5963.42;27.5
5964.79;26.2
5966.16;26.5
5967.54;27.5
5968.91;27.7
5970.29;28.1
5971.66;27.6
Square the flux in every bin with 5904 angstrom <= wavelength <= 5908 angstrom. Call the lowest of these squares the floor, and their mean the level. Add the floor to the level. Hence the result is 1317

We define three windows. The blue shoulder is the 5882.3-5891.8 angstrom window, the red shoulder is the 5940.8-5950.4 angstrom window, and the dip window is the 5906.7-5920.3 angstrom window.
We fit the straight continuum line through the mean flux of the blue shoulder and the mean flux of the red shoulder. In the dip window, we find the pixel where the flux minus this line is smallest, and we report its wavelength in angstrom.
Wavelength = 5915.55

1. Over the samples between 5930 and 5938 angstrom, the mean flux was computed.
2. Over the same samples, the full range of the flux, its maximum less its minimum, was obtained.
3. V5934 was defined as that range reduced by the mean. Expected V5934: -23.3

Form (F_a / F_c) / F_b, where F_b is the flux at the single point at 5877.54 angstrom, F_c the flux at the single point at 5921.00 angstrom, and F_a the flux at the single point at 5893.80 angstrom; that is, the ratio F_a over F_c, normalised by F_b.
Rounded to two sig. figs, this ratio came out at 0.023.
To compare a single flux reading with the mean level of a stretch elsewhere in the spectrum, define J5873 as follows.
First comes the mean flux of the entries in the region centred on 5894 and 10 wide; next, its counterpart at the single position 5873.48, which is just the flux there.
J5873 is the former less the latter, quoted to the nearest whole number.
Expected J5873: -14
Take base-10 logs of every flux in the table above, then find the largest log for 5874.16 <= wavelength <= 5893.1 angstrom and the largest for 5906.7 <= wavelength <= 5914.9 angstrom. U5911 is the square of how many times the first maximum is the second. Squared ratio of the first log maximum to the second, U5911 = 1.03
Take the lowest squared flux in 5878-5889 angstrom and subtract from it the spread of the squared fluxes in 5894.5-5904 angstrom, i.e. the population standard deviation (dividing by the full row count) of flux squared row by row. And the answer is -11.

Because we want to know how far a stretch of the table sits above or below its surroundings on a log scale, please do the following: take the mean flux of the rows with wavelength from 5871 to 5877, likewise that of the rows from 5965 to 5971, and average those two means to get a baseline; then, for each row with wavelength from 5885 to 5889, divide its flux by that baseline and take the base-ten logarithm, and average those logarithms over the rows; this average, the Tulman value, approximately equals -0.18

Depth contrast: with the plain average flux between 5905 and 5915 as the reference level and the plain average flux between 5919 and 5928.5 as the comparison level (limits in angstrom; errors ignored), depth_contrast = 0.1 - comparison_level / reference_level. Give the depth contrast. -0.95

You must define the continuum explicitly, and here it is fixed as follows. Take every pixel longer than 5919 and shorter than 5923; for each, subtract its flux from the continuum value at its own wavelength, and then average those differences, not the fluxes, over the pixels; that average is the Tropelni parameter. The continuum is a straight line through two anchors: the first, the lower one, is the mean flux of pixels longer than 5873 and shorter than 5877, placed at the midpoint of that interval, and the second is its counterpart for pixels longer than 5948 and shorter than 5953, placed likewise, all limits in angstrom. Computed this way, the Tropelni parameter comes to 0.3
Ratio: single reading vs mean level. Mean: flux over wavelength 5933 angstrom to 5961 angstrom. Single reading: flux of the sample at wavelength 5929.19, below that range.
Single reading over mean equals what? 1.038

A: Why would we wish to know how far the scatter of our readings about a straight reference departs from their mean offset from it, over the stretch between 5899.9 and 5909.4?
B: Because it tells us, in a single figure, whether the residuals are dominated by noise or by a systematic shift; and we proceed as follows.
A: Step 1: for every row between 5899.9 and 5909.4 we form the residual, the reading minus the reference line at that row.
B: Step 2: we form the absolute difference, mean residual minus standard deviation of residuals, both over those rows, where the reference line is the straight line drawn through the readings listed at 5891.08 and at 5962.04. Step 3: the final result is 10.1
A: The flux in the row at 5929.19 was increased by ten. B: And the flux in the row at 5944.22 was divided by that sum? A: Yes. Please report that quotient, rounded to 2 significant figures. 0.66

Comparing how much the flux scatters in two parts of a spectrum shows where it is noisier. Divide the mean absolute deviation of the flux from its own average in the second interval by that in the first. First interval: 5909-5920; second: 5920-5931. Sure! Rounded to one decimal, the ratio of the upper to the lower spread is 2.0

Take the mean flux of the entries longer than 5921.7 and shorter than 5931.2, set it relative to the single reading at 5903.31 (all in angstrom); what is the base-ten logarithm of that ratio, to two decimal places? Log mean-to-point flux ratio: 0.04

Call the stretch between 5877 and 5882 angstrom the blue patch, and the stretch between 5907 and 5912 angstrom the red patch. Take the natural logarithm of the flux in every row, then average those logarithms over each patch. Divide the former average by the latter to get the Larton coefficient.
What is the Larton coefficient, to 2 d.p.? 0.99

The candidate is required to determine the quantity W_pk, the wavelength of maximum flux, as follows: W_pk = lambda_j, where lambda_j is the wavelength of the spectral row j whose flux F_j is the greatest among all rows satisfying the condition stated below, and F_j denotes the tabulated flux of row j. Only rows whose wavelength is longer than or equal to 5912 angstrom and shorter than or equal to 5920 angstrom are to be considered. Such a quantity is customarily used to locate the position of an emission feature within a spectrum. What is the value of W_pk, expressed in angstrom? 5912.83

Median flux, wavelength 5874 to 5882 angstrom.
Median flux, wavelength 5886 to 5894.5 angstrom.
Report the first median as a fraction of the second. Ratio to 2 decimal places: 1.79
